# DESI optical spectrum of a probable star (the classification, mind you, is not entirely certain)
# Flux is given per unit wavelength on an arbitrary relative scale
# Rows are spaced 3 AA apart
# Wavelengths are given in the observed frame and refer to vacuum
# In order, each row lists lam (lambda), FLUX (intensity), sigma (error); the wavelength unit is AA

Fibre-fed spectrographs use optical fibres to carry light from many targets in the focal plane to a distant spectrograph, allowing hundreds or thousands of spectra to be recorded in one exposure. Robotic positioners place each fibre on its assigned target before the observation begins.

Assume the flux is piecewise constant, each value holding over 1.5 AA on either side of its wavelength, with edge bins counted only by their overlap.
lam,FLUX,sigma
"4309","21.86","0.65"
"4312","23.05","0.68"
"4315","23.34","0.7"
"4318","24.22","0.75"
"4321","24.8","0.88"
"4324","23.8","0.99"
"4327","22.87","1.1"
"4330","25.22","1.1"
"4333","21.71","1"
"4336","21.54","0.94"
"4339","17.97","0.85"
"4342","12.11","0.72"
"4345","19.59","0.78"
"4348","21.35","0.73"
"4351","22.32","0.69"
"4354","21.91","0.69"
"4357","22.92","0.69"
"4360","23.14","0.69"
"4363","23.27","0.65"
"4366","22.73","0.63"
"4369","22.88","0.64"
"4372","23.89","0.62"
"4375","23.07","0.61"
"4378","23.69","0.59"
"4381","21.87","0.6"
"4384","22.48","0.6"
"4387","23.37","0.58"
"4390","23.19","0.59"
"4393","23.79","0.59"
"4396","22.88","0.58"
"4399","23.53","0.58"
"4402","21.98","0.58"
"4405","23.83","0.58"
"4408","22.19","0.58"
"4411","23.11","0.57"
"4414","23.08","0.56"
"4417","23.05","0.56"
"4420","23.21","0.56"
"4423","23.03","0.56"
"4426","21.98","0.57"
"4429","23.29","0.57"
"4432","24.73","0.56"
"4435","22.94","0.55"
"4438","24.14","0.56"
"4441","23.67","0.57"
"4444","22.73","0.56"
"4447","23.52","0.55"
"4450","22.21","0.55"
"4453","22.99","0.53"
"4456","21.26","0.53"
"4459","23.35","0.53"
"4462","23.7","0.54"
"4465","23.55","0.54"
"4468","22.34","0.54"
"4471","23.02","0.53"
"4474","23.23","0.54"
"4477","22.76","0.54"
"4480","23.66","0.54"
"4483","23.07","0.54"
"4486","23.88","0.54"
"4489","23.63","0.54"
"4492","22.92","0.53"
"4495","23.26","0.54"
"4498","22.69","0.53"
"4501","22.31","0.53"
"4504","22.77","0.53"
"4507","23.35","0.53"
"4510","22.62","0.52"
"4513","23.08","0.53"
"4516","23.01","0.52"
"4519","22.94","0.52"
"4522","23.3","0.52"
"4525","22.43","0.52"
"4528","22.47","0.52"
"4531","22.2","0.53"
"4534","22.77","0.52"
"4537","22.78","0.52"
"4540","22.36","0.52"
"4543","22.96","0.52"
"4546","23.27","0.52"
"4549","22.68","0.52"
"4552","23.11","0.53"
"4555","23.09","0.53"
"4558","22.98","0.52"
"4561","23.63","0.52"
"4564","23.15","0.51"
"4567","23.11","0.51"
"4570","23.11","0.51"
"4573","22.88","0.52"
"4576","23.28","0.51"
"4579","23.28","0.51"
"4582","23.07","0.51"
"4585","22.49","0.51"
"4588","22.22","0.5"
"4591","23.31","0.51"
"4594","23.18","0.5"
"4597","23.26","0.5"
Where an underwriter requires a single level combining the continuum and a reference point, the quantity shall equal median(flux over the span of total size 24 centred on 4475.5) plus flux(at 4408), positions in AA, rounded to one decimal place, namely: 45.3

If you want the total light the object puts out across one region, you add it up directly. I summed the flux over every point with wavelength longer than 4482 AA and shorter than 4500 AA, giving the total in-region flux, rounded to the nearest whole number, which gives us 139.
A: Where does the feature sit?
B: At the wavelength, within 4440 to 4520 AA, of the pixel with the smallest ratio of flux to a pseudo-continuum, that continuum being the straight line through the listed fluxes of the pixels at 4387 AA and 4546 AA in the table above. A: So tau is 4456 AA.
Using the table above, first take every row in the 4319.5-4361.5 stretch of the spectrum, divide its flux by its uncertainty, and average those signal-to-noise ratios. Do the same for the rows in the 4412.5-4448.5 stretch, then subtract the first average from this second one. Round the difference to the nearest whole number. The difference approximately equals 16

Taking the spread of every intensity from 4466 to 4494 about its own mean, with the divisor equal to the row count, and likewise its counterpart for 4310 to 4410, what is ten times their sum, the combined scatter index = 27.3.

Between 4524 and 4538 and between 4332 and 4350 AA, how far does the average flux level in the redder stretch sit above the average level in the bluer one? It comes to 3.5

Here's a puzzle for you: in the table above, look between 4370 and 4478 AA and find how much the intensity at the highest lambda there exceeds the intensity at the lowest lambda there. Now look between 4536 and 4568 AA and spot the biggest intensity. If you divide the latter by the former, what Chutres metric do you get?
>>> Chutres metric -21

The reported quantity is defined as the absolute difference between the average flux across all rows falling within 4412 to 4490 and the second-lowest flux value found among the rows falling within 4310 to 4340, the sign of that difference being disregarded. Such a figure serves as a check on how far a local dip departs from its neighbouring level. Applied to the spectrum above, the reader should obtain 1.6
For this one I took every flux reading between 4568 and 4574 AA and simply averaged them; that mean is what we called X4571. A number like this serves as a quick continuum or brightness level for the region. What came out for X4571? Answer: 23.0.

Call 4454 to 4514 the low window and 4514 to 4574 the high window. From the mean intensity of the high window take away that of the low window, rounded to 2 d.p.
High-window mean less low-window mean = -0.11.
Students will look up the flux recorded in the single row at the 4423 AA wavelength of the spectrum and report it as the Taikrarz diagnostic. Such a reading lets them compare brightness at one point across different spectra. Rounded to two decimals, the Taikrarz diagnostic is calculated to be 23.03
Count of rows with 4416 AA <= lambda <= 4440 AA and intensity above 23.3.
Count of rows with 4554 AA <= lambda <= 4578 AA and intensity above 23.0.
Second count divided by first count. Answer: 3.0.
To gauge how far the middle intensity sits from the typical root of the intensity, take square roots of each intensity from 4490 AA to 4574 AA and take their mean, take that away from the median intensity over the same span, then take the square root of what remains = 4.26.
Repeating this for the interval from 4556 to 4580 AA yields 4.28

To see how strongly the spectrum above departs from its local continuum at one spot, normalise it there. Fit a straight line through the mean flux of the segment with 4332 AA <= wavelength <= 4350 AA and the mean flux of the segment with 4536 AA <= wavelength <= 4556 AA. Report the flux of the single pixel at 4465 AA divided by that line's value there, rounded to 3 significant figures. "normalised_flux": 1.10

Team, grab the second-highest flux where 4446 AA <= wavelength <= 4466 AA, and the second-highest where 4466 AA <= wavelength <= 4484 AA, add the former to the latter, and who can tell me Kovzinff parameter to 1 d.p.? 46.8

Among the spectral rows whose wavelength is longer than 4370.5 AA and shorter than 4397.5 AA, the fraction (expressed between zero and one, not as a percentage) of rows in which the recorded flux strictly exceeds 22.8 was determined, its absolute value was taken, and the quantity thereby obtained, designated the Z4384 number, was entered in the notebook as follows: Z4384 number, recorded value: 0.8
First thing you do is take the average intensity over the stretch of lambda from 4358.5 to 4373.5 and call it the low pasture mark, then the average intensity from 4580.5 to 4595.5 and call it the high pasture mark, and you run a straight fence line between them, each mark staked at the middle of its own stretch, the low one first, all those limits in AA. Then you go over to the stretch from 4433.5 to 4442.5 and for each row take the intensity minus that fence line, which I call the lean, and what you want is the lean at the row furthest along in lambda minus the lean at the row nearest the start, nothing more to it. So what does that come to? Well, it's 0.7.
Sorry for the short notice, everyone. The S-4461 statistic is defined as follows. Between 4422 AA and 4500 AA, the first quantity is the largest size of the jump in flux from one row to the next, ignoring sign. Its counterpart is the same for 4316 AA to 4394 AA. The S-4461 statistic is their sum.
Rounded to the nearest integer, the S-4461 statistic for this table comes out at 10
